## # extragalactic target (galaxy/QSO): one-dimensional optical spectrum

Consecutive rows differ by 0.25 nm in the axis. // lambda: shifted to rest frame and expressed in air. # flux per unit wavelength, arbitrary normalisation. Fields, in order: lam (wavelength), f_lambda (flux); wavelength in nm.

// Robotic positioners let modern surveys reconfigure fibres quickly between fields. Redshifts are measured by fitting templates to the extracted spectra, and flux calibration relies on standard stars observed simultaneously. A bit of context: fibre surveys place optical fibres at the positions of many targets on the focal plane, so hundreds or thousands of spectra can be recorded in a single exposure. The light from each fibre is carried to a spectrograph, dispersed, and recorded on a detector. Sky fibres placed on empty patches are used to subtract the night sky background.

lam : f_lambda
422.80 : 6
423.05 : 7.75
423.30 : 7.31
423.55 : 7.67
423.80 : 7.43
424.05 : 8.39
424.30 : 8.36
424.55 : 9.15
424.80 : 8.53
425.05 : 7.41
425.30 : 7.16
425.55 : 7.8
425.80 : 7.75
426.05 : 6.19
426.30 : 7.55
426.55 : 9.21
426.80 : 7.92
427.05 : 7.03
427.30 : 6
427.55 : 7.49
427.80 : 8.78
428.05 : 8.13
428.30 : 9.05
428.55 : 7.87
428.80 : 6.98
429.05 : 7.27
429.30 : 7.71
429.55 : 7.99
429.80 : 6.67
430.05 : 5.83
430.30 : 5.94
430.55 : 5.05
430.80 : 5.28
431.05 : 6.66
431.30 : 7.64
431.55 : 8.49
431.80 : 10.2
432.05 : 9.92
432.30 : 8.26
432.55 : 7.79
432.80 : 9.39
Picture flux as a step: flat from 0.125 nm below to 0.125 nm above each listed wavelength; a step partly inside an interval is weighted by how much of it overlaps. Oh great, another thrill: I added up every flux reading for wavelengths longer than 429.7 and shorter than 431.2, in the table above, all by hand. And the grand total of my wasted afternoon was 35.4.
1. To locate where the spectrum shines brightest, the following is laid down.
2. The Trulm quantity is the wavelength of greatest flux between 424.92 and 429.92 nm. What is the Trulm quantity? 426.55 nm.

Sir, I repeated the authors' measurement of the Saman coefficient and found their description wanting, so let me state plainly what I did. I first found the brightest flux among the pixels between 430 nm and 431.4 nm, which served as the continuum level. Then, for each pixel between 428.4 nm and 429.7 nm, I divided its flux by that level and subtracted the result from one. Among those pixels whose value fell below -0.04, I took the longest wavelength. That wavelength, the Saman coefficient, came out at 429.55 nm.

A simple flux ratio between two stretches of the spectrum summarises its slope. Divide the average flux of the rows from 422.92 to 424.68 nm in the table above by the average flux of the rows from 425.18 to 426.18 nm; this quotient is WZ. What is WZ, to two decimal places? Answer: 1.11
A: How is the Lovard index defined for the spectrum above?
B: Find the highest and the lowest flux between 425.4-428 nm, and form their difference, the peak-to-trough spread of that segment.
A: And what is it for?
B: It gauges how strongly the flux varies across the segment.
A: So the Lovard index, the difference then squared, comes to 10.3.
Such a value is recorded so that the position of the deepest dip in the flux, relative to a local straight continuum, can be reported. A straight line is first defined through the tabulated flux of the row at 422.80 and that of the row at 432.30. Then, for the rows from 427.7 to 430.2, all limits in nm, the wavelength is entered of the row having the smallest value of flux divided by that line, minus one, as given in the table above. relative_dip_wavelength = 430.05 nm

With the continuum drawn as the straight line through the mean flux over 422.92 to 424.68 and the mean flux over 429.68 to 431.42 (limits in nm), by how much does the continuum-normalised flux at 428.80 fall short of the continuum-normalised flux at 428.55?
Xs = 0.12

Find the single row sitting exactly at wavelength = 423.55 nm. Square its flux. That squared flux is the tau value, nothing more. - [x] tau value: 59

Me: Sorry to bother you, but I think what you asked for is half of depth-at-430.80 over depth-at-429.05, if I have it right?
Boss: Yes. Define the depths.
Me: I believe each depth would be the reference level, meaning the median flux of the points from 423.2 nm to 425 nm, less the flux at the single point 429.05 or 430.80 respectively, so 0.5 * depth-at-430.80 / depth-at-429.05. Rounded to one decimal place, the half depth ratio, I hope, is 1.4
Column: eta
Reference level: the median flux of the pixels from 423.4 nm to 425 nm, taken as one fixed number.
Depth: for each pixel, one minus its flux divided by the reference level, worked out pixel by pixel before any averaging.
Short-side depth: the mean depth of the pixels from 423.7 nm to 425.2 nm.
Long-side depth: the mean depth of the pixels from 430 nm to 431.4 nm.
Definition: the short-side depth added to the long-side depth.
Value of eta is 0.30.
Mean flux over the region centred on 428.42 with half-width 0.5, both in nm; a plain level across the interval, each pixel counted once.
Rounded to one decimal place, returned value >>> 8.0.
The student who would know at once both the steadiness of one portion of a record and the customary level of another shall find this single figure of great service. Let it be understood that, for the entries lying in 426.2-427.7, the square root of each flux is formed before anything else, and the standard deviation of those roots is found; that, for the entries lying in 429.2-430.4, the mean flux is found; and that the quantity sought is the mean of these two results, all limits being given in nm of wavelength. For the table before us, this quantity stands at 3.5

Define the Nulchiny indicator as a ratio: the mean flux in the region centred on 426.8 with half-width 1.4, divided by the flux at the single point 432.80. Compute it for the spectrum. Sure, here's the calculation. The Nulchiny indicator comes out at 0.81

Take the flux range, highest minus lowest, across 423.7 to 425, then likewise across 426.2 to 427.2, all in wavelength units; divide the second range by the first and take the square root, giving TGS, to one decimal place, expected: 1.1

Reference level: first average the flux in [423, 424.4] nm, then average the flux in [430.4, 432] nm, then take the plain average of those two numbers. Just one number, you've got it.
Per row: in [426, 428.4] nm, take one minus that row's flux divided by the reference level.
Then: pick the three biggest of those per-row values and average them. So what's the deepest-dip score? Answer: 0.15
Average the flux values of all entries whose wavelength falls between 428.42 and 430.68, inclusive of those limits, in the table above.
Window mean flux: 6.8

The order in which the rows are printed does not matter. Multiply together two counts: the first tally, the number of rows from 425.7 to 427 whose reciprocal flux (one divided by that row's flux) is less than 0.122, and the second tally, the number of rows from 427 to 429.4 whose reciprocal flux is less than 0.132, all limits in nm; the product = 5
